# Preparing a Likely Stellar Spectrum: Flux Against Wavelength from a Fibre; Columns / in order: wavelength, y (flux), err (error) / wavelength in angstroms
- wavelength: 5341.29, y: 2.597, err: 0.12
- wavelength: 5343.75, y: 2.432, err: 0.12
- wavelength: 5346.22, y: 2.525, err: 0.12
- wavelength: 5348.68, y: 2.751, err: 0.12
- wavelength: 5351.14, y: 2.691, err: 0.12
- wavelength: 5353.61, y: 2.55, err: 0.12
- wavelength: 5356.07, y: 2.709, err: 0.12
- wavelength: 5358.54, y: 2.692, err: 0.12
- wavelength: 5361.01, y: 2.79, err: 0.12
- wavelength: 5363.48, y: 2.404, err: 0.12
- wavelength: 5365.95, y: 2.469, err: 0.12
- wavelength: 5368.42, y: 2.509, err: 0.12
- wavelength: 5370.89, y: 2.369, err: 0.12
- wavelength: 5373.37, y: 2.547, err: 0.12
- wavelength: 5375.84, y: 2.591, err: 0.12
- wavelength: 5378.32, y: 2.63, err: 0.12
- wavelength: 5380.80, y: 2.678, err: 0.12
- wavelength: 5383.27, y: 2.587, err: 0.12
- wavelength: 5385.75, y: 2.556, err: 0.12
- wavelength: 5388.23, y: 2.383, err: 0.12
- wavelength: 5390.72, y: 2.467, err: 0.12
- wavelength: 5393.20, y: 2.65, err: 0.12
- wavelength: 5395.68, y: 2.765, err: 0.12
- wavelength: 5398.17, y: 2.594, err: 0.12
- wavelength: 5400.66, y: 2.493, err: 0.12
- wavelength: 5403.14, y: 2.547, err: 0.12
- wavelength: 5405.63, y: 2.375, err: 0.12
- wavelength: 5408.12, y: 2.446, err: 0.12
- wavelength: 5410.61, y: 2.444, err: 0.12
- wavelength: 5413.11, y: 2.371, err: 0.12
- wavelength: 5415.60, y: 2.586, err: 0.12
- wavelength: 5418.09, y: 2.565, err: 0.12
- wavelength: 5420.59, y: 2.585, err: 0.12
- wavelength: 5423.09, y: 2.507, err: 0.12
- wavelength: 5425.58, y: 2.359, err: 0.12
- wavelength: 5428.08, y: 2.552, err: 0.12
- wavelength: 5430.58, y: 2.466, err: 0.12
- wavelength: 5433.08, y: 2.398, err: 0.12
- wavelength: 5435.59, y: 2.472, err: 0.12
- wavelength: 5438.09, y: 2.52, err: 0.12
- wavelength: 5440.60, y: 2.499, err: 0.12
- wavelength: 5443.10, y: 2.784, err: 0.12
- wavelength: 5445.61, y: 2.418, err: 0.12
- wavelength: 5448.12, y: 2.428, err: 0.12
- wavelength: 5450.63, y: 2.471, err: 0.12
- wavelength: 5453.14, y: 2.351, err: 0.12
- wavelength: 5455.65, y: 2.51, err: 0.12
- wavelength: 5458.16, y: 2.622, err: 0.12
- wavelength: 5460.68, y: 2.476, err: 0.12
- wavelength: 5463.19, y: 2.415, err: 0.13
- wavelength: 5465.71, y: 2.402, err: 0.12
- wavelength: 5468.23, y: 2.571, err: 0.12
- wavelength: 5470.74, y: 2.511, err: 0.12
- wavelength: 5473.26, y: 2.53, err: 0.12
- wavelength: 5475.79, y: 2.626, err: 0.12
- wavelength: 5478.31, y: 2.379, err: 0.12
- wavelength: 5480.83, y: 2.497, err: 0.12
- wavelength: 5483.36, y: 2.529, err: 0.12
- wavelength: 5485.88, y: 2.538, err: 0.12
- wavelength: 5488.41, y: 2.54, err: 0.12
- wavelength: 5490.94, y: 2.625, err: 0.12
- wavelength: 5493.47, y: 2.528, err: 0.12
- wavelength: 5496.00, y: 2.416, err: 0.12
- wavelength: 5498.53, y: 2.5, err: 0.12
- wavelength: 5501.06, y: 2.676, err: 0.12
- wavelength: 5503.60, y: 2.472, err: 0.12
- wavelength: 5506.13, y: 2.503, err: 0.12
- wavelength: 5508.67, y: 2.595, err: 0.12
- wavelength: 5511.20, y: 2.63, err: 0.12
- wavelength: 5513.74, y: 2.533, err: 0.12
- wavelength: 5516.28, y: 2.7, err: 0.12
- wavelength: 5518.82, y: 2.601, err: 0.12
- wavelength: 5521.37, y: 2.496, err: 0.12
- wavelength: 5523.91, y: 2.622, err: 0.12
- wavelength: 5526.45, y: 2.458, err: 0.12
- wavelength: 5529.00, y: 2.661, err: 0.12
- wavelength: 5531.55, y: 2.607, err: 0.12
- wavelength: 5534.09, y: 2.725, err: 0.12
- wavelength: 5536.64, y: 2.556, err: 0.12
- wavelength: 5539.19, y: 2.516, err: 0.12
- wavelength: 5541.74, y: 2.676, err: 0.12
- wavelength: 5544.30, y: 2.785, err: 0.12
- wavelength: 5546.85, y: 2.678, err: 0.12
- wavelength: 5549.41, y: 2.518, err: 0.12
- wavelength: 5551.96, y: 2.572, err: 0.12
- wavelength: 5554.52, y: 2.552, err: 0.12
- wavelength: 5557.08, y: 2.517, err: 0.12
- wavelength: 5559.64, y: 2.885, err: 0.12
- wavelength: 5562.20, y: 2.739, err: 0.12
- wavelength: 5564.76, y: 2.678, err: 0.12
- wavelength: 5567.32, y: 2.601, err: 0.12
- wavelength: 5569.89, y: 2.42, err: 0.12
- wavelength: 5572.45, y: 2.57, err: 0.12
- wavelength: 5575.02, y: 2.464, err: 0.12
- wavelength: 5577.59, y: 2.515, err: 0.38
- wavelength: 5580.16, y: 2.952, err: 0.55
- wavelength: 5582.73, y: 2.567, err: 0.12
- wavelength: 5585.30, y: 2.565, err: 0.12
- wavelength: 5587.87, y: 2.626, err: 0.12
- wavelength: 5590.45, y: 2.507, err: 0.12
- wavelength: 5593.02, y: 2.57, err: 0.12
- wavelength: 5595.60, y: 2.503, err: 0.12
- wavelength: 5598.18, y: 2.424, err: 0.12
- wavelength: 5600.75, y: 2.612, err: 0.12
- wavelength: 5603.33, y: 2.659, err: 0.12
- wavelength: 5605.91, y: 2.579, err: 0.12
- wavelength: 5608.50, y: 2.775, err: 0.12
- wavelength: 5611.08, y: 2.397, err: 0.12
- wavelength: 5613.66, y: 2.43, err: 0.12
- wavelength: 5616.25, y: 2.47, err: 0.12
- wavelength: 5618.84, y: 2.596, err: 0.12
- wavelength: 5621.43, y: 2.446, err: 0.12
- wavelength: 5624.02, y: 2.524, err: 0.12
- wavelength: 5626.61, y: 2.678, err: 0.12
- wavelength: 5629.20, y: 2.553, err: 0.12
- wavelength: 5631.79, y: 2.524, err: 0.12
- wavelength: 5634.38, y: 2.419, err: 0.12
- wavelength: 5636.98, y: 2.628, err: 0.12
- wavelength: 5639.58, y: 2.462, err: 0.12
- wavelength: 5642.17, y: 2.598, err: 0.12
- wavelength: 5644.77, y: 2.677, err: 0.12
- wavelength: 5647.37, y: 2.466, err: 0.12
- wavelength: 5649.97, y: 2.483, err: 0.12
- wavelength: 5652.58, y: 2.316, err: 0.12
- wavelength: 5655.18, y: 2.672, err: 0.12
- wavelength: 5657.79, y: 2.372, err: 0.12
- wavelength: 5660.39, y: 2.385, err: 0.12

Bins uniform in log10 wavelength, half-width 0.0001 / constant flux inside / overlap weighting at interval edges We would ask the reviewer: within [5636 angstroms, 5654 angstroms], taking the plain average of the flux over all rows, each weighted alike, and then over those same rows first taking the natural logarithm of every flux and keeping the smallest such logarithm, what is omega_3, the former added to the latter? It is 3.36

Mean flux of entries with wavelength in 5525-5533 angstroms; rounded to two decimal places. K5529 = 2.58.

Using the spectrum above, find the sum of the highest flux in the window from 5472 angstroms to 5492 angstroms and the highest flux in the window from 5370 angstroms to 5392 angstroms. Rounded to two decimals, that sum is 5.30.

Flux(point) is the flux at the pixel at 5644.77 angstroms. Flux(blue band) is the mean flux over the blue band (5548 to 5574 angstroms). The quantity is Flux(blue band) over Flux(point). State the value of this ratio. 0.97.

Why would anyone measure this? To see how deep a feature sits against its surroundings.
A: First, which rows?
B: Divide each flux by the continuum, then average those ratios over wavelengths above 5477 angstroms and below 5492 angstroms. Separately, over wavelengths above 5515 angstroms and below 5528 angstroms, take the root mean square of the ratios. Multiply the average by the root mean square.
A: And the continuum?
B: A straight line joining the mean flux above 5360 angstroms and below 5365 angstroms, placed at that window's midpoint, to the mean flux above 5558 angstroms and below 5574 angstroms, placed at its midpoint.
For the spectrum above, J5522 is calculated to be 0.94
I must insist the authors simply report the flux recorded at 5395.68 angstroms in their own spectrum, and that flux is 2.765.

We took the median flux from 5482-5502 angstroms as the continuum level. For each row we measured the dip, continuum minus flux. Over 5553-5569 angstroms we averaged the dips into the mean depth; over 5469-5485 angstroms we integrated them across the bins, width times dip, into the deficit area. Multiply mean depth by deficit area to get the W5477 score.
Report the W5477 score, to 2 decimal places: -0.04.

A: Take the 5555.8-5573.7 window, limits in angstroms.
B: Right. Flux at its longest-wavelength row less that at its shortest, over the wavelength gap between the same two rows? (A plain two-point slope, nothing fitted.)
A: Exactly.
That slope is 0.003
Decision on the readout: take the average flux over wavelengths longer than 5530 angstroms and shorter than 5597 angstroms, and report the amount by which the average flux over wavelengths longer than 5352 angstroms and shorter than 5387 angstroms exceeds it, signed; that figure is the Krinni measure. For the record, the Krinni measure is -0.03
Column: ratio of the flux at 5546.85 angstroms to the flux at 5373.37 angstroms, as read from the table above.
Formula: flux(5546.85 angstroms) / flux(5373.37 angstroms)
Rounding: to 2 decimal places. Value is 1.05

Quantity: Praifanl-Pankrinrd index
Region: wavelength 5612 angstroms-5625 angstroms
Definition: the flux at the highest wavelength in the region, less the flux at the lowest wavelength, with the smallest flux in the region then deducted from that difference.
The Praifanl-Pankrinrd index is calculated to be -2.34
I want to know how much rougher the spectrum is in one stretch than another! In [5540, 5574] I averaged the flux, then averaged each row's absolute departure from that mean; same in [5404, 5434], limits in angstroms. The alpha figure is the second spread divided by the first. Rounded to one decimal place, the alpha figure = 0.7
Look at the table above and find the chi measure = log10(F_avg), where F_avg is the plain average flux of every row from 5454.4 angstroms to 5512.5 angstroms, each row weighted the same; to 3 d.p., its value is 0.402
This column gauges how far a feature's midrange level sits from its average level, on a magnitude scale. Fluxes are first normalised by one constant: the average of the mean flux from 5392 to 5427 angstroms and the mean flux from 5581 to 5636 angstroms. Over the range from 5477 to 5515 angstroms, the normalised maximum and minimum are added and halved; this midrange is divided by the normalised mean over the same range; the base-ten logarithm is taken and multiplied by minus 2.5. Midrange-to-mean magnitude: 0.00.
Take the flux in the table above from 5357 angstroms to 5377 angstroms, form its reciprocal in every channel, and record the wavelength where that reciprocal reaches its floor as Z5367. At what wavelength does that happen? 5361.01 angstroms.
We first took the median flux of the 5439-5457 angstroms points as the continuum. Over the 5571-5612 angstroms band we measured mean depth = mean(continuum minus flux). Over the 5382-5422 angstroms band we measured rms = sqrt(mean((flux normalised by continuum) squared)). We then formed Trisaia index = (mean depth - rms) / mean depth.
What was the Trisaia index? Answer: 10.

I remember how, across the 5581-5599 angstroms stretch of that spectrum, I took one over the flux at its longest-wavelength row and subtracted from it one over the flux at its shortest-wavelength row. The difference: 0.023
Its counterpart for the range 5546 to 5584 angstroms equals 0.016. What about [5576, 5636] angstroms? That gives 0.016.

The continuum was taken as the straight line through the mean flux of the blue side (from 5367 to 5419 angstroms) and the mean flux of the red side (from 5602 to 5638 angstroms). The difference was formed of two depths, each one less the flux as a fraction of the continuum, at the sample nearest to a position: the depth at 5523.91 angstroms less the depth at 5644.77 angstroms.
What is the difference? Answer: 0.018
